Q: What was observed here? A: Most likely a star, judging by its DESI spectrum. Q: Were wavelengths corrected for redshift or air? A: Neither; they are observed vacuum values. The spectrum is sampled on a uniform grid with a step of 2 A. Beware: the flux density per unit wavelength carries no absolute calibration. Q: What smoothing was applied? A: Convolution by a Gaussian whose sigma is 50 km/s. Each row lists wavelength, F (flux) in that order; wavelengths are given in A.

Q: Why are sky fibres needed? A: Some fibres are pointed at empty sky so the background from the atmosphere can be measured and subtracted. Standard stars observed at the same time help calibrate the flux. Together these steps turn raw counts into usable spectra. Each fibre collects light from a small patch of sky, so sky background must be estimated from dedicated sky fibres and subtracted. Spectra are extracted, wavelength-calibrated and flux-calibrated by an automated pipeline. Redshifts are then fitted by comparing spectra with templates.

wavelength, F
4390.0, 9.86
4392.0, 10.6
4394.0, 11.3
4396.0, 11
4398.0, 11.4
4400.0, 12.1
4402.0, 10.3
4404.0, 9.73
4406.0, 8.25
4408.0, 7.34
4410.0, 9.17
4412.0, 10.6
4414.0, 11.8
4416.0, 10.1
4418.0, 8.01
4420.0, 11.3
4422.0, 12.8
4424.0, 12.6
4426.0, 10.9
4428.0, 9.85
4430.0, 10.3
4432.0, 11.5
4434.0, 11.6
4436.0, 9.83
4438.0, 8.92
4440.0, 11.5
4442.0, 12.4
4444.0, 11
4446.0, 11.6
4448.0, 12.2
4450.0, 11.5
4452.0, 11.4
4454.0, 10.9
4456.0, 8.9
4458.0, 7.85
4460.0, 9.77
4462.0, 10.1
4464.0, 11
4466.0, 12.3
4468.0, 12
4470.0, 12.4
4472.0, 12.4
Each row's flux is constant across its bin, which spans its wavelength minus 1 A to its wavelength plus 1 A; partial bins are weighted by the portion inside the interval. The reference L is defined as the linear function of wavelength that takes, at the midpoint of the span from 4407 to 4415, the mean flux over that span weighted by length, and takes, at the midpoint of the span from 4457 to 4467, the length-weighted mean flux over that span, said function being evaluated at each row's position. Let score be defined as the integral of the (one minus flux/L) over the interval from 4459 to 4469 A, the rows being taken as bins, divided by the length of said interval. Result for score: -0.079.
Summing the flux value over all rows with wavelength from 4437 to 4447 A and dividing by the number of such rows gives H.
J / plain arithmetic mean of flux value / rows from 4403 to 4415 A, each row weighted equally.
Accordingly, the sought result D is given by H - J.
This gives 1.6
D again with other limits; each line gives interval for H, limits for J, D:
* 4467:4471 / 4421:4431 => 0.9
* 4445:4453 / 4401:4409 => 2.8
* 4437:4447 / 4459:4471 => -0.2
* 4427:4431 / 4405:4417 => 0.5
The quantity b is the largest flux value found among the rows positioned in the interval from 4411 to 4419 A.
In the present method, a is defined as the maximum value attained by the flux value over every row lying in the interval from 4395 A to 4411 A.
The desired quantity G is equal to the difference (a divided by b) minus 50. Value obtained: -49.0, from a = 12.1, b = 11.8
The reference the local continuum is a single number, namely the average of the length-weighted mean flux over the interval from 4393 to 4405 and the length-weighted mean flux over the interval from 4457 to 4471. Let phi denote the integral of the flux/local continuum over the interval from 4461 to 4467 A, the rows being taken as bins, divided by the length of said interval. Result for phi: 1.02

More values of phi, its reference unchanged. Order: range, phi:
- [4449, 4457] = 0.98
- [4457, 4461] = 0.81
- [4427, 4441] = 0.97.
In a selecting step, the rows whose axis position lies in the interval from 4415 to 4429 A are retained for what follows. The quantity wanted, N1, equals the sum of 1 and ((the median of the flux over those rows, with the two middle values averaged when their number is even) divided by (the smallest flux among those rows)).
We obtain 2.36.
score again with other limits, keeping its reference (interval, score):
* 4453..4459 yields 0.092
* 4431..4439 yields -0.052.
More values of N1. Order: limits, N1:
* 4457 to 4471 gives 2.40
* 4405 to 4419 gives 2.25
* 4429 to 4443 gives 2.29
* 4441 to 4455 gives 2.06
